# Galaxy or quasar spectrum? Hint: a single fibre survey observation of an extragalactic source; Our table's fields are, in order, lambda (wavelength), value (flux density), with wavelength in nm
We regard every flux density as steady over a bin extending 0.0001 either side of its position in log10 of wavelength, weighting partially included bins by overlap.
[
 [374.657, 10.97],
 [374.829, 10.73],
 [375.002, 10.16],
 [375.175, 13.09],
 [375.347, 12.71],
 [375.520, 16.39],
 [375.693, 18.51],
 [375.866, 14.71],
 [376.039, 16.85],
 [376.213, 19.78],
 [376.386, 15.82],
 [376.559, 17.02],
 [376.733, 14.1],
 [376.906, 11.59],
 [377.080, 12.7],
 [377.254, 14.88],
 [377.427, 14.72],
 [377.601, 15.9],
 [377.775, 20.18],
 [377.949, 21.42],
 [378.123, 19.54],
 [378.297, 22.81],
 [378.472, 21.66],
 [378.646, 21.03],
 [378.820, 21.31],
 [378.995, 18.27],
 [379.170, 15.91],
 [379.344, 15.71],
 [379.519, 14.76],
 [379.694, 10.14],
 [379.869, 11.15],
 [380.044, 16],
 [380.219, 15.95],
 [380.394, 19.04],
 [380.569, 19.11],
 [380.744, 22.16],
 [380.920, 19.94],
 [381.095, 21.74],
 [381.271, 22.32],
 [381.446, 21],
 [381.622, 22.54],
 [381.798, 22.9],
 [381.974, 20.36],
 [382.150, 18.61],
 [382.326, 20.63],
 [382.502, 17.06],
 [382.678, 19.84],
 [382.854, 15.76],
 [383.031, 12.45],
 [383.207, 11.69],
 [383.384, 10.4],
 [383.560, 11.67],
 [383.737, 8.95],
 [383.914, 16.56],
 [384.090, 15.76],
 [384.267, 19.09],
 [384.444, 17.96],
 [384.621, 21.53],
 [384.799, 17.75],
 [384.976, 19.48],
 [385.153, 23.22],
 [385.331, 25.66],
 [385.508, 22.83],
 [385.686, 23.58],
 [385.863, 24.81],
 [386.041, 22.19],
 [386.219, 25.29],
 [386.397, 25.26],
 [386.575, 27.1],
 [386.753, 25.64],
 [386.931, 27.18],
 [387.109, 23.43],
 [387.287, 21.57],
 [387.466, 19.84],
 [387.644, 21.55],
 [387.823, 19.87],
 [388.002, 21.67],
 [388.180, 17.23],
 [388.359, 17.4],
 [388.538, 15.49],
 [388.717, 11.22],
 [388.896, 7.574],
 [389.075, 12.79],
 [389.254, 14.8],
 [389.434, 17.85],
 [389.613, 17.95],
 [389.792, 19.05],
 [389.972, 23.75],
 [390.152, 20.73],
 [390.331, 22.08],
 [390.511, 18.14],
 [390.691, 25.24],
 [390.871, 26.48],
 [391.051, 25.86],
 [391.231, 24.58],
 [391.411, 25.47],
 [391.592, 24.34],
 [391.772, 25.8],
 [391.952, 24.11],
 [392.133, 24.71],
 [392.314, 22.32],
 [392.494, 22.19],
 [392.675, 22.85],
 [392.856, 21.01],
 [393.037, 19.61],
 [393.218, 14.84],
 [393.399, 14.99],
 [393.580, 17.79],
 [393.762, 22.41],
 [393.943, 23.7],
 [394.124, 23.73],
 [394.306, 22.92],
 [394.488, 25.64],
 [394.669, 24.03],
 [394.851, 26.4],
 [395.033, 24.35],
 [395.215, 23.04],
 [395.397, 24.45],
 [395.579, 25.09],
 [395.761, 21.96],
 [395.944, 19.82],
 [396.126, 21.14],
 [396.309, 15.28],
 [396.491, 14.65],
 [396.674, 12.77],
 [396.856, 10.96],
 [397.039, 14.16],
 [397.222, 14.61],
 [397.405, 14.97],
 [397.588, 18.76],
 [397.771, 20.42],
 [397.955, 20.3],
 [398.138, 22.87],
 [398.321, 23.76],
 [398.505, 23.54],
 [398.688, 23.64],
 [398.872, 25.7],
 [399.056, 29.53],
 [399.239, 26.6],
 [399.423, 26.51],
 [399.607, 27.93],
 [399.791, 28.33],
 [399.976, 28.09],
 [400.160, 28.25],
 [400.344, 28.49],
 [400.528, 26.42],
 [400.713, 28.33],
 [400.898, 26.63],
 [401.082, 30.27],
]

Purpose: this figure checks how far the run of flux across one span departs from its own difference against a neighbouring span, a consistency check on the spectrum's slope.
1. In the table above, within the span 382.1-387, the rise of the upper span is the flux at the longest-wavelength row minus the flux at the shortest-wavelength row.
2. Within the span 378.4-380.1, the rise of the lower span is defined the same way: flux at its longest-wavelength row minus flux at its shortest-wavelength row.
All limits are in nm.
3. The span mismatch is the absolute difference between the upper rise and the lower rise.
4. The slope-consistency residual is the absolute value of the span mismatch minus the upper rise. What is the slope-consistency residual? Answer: 6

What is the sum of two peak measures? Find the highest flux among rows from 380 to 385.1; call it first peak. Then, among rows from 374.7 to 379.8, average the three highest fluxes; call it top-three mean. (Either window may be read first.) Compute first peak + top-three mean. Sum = 44.9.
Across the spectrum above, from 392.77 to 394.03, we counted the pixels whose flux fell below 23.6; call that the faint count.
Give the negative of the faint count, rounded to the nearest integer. -6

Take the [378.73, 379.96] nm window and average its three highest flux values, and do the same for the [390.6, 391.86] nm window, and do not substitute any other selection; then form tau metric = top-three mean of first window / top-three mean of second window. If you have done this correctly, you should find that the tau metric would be 0.7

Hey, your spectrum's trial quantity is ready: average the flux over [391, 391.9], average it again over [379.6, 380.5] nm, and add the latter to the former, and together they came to 40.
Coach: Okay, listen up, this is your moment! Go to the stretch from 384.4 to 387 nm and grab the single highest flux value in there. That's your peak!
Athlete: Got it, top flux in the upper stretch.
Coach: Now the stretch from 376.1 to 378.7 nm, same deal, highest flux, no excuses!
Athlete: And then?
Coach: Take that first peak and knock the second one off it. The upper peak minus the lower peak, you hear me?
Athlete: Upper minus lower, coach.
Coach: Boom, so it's 4.4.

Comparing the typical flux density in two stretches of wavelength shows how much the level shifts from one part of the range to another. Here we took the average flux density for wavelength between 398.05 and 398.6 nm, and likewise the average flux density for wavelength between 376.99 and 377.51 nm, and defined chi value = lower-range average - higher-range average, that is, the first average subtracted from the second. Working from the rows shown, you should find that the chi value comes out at -9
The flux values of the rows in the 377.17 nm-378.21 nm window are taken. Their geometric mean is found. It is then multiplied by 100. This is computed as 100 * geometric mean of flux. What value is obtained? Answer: 1757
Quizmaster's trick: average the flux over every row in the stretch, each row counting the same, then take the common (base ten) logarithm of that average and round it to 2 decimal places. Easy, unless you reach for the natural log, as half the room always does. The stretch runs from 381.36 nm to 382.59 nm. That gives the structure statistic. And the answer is 1.31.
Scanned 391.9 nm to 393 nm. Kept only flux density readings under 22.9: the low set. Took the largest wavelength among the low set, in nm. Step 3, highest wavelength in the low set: 392.856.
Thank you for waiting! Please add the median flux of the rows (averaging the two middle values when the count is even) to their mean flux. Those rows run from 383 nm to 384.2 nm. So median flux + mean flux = 24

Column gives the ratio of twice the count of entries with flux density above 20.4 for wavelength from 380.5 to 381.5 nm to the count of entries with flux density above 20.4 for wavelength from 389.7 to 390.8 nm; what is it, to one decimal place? 2.0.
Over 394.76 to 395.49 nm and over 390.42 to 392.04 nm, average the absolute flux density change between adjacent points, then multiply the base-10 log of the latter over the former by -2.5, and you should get -0.2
